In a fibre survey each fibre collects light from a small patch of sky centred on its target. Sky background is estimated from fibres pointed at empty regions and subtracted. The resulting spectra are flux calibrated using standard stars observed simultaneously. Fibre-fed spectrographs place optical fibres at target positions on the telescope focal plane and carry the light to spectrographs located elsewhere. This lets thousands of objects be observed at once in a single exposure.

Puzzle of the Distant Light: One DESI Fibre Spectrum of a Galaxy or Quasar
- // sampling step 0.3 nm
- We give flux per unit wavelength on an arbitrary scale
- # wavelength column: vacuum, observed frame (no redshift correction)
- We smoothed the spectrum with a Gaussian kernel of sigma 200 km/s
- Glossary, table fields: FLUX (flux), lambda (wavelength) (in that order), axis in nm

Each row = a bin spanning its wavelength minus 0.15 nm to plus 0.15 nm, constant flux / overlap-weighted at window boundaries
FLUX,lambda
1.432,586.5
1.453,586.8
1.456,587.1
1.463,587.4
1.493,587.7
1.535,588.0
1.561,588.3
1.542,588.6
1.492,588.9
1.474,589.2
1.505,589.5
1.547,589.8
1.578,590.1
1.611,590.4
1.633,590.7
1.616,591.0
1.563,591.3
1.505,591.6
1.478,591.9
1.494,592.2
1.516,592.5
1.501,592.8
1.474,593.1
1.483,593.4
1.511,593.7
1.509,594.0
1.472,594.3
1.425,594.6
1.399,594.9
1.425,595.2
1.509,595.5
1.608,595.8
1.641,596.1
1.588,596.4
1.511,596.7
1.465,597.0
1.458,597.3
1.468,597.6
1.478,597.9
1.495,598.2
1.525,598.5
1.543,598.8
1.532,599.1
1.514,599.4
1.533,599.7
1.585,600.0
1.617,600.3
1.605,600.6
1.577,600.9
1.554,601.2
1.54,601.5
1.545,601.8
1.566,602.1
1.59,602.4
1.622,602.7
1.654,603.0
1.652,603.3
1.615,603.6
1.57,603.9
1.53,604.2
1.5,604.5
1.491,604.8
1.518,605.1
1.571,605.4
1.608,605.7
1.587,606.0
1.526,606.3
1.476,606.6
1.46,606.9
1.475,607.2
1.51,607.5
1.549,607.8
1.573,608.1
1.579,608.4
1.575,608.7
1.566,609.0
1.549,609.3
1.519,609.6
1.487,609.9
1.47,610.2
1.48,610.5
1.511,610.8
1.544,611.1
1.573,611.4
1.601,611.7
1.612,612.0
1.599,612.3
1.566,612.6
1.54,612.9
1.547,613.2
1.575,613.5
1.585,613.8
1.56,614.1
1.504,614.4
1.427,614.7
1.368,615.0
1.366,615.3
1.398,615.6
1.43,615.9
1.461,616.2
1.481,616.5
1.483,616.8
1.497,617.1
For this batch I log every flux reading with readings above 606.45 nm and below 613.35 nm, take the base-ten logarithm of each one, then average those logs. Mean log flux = 0.187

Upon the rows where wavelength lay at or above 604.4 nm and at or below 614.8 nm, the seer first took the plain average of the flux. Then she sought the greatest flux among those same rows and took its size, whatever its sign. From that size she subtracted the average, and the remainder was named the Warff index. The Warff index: 0.074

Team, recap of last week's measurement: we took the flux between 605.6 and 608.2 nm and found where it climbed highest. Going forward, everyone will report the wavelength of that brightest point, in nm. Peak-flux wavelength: 605.7 nm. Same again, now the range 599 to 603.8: 603.0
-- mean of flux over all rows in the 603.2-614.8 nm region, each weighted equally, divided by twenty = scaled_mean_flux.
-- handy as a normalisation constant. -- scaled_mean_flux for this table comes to 0.0772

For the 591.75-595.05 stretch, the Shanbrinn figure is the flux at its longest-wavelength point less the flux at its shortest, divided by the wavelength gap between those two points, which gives -0.026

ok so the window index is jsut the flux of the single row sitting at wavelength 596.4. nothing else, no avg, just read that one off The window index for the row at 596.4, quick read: 1.588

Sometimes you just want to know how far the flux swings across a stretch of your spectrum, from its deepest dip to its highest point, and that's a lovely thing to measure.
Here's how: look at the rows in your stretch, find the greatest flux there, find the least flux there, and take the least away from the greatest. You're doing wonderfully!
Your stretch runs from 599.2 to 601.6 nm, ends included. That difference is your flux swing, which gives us 0.103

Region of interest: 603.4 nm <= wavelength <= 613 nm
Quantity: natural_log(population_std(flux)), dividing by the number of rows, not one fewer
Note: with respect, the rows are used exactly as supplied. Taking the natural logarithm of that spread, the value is -3.09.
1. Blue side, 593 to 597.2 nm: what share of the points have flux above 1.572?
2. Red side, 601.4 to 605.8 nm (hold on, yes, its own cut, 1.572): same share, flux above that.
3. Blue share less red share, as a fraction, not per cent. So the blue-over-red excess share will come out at -0.19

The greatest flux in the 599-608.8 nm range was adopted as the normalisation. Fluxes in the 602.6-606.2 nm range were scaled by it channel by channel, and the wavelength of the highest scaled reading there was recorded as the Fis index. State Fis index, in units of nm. 603.0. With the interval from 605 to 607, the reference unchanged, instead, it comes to 605.7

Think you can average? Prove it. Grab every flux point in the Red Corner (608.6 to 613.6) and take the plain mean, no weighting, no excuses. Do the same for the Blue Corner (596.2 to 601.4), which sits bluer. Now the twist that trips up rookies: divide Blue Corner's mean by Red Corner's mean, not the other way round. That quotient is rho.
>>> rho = 0.99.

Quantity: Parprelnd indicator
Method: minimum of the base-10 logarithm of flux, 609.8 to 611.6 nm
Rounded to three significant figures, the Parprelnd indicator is 0.167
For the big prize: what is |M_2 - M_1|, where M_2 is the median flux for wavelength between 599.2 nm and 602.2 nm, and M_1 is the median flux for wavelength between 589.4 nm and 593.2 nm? 0.044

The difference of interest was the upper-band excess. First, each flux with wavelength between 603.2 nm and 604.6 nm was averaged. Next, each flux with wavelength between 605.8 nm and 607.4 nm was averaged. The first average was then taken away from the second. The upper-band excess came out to -0.07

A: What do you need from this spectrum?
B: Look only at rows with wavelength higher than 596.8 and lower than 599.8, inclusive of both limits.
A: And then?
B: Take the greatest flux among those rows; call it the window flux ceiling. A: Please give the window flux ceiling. 1.543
